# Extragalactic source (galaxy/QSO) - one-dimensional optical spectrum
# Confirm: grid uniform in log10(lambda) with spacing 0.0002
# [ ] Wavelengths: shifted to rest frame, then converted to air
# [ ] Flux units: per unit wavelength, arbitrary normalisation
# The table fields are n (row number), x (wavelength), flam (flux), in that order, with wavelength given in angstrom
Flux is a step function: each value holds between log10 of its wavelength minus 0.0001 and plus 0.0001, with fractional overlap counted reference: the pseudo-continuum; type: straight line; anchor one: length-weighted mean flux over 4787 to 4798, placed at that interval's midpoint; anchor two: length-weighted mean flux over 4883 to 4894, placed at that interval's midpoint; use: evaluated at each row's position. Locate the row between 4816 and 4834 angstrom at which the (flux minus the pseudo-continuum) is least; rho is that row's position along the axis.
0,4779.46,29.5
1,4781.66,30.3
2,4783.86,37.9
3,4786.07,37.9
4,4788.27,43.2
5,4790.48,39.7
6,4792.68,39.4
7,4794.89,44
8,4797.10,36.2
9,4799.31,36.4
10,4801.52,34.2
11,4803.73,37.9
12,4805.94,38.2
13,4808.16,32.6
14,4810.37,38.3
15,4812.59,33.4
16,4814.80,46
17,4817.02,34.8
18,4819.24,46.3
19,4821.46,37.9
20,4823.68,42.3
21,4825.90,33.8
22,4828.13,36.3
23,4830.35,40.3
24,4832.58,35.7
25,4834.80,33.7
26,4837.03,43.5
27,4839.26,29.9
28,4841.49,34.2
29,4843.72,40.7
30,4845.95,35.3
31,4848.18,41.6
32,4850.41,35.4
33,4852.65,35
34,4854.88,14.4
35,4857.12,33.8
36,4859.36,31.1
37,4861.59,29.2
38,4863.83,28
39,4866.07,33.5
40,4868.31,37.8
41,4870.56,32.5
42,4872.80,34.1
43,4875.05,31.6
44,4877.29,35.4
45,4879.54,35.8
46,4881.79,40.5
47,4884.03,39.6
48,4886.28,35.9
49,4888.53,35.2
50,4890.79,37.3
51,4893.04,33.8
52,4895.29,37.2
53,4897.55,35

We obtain 4825.90 angstrom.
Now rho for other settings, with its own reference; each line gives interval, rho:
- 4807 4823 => 4808.16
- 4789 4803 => 4801.52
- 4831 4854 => 4839.26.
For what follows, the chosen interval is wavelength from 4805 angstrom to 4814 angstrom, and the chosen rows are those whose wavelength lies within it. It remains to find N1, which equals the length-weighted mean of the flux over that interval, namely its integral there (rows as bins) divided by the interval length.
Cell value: 36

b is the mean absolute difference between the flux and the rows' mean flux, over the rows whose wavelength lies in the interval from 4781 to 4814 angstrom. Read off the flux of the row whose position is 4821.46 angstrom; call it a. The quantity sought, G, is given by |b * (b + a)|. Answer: 112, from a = 37.9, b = 2.77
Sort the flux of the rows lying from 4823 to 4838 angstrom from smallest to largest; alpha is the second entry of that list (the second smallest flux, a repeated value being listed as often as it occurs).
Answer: 33.8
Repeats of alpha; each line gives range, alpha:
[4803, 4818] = 33.4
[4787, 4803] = 36.2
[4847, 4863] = 29.2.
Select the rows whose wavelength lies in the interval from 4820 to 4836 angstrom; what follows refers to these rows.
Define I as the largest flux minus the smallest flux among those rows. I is 9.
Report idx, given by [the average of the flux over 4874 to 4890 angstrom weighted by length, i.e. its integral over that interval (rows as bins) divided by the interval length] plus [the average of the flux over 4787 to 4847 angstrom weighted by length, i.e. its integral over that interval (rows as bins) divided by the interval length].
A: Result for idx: 74.3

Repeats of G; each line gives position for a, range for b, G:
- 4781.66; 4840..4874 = 139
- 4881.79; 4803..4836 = 143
